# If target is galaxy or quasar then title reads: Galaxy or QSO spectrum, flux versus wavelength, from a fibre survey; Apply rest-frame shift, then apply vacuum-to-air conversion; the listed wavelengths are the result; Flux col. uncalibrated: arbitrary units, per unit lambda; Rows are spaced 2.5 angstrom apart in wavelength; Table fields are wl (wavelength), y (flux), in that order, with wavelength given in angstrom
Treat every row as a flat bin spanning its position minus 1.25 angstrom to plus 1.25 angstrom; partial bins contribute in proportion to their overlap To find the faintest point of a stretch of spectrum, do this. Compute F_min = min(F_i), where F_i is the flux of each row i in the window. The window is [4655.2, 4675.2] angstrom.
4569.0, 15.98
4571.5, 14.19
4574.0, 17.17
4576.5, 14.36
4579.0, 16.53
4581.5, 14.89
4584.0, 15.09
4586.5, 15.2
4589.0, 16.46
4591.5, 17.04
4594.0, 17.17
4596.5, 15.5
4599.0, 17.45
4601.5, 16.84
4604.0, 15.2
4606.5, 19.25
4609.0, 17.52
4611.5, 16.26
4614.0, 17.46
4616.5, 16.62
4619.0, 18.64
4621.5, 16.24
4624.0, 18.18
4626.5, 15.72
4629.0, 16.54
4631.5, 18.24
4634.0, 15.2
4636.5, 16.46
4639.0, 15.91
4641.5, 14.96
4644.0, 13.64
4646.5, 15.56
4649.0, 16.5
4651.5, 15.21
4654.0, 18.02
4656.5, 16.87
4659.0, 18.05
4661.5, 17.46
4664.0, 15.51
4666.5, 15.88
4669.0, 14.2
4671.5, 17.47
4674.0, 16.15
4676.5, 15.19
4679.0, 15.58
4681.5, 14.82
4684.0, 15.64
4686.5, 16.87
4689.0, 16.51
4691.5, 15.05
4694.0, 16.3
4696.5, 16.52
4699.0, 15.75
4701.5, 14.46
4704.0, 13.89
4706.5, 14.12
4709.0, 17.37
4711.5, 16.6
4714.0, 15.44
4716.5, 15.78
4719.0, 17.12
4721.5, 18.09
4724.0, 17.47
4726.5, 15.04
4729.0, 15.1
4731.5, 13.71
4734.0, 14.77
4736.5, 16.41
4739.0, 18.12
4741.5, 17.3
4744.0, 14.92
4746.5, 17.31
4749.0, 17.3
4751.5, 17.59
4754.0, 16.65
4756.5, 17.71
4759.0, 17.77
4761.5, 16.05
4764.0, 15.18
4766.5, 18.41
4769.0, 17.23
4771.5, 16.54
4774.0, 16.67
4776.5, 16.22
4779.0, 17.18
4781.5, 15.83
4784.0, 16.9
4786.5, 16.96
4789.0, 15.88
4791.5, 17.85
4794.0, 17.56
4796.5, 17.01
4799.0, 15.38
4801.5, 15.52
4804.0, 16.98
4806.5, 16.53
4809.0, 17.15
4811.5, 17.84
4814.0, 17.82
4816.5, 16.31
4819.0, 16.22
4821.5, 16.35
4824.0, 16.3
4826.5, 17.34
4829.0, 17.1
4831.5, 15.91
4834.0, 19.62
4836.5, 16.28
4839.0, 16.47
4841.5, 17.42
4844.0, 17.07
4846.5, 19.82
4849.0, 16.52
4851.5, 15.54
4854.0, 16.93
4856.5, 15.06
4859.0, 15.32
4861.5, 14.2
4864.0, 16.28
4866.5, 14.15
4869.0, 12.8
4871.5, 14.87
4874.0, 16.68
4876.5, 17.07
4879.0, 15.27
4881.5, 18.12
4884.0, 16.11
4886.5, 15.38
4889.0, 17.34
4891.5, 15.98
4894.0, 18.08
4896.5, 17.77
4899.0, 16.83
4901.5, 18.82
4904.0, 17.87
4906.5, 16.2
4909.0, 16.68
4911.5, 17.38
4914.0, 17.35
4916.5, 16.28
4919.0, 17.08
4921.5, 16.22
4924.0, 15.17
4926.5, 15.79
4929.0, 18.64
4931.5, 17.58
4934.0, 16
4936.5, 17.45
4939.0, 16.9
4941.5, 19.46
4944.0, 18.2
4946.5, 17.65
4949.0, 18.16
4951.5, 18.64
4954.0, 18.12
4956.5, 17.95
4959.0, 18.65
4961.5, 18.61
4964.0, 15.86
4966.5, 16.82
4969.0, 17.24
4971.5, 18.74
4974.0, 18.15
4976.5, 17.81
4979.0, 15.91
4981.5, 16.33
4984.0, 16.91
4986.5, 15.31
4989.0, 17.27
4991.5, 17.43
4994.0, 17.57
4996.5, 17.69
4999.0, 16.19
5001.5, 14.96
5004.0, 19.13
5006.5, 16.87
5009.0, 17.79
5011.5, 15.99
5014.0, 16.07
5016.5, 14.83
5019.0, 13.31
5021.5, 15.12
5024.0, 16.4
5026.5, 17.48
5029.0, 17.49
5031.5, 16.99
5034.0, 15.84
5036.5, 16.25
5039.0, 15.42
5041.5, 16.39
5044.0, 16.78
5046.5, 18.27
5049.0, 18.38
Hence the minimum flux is 14.2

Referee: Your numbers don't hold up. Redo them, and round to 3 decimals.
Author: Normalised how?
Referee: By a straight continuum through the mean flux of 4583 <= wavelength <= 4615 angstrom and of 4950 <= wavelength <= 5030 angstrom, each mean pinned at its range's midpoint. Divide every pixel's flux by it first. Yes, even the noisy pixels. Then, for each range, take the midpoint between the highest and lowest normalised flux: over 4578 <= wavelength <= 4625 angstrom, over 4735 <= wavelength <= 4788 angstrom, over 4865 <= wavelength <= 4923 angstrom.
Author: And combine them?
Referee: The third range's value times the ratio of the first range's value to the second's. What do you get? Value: 0.967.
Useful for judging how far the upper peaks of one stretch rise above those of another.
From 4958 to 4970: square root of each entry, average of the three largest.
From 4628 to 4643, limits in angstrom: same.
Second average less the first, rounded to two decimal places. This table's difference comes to -0.13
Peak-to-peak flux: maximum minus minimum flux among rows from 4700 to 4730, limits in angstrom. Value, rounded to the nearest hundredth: 4.20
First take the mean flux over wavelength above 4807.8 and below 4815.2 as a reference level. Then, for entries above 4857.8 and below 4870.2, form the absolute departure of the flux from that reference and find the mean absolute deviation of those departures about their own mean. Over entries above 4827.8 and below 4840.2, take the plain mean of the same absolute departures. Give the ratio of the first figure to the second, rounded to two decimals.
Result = 0.75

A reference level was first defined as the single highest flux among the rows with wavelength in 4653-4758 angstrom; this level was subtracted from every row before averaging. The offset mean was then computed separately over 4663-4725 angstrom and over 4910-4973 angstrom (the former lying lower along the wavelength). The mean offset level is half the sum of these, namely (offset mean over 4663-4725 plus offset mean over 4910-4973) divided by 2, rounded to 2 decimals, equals -1.45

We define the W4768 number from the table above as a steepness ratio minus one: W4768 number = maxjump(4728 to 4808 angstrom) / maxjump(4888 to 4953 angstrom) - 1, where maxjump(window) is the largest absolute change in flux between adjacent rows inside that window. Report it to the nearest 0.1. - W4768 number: 0.1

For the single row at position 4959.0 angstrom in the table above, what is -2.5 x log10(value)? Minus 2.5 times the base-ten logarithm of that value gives -3.18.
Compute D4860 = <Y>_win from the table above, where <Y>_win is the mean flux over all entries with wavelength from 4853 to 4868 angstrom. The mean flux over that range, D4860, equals 15.3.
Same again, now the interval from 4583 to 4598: 16.1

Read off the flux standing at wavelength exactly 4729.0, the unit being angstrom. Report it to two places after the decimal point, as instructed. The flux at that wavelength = 15.10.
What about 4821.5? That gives 16.35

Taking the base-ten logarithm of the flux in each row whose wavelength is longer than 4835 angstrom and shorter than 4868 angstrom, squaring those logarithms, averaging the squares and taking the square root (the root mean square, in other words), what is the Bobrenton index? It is 1.21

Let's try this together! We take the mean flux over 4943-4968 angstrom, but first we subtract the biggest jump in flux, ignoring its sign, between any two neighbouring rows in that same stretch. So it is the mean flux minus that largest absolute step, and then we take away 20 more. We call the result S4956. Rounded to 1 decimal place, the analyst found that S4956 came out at -4.9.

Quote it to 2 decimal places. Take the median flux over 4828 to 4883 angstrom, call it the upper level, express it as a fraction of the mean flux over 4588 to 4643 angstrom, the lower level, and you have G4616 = 0.98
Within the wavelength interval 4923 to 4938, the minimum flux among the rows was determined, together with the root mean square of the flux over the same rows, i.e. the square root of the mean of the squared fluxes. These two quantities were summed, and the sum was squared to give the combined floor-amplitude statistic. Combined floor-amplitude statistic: 1023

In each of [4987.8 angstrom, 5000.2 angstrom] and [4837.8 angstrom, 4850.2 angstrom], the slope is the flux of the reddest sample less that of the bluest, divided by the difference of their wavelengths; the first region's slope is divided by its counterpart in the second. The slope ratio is -21.6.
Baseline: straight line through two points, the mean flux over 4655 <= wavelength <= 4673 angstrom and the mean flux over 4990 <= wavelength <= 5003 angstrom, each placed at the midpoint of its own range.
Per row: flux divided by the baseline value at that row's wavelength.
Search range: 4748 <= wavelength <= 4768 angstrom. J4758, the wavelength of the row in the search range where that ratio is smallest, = 4764.0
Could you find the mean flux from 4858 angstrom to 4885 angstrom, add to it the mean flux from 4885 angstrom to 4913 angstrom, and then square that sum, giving 1066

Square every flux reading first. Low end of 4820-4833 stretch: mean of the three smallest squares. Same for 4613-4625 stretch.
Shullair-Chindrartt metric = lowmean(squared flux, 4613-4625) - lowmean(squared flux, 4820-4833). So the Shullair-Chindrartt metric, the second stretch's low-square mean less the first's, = 20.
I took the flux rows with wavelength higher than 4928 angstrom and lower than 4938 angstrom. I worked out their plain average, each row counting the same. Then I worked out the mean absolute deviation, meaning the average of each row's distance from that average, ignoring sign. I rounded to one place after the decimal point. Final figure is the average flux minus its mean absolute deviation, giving 16.7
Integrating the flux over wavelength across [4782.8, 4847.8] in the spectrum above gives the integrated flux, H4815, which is 1104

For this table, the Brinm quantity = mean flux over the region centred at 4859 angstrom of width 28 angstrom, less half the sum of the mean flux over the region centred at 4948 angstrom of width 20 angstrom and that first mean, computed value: -1.3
